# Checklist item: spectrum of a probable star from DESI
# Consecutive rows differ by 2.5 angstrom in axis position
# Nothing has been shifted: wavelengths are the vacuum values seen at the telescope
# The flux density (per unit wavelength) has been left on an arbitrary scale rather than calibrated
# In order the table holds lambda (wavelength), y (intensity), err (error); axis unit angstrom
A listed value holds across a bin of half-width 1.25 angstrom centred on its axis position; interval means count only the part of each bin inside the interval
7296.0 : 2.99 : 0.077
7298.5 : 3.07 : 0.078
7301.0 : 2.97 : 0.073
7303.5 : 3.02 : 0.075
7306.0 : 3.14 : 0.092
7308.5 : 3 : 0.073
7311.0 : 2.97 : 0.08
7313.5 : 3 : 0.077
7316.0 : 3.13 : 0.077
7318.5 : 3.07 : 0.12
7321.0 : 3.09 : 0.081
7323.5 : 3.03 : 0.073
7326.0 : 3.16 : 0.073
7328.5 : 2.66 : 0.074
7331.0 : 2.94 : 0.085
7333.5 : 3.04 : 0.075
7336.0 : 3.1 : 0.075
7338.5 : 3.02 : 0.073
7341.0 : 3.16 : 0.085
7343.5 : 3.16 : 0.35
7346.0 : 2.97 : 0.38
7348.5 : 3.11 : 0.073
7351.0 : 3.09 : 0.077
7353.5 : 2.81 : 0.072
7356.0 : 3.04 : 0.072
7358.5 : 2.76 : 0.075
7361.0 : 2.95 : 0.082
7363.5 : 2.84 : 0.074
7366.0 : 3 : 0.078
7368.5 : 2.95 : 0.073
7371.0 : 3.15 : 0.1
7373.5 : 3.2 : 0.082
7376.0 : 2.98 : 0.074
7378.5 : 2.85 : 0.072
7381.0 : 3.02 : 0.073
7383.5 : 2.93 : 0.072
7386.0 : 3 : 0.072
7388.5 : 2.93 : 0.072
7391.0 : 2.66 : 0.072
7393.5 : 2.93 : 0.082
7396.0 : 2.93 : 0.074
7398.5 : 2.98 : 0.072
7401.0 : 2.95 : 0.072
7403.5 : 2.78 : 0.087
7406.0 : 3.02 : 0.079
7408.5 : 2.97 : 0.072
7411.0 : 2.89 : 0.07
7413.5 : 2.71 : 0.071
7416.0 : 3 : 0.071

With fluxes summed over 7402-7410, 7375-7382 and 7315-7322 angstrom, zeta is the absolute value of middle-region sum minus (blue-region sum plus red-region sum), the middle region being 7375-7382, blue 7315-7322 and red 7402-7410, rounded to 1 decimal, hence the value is 9.2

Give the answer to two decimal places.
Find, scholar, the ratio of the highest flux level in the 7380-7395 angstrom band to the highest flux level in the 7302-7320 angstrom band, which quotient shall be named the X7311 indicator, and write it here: 0.96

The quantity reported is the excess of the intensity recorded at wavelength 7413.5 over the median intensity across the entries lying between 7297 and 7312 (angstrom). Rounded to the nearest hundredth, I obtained -0.30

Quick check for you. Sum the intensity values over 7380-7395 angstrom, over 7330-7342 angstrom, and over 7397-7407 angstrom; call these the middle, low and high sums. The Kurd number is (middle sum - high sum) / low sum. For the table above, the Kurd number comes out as 0.38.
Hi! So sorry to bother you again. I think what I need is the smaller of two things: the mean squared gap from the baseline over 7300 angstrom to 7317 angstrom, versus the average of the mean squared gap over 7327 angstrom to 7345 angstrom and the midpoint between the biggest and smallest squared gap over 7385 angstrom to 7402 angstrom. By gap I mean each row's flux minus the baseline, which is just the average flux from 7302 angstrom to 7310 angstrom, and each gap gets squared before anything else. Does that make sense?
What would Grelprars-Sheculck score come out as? 0.005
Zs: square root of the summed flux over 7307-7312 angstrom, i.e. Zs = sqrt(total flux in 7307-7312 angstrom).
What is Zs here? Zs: 2.44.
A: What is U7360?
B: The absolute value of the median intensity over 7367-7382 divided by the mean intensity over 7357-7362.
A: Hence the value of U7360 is 1.05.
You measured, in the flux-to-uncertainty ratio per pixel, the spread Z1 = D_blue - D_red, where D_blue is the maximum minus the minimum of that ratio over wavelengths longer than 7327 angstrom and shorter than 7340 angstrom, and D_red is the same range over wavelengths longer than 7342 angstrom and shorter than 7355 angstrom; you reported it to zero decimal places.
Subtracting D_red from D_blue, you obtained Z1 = -28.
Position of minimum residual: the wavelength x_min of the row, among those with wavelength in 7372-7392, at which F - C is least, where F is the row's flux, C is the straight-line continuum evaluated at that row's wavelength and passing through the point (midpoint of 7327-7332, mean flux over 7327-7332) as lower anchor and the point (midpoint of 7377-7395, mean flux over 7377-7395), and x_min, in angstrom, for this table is 7391.0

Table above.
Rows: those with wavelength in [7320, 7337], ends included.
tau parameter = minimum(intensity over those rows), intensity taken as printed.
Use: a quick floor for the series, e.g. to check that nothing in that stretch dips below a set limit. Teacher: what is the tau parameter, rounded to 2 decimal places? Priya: 2.66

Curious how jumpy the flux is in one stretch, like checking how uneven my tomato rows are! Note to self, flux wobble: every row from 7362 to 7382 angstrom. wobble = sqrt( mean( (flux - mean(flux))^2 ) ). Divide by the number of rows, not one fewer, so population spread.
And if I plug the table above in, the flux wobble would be 0.119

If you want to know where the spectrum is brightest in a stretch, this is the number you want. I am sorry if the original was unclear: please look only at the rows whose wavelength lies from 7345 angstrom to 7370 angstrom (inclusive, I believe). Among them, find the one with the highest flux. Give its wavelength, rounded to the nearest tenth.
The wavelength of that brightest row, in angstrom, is 7348.5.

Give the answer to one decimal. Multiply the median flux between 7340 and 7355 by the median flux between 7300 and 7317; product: 9.3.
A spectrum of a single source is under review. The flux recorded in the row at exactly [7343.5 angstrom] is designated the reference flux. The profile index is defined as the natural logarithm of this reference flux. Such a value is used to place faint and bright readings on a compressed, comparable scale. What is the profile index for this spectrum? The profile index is 1.15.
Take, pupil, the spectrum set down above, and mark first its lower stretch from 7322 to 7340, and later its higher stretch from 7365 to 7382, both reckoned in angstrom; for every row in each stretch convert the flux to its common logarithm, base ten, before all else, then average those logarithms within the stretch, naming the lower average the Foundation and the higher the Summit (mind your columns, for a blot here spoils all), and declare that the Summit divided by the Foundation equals 1.01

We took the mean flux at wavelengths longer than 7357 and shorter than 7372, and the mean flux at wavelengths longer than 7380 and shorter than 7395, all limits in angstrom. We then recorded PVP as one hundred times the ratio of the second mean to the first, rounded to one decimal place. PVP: 99.0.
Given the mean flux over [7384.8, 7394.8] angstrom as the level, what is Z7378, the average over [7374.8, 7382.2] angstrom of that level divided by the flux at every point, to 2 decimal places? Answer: 0.98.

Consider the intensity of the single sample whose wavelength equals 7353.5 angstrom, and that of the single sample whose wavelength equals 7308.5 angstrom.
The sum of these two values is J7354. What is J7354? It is 5.8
